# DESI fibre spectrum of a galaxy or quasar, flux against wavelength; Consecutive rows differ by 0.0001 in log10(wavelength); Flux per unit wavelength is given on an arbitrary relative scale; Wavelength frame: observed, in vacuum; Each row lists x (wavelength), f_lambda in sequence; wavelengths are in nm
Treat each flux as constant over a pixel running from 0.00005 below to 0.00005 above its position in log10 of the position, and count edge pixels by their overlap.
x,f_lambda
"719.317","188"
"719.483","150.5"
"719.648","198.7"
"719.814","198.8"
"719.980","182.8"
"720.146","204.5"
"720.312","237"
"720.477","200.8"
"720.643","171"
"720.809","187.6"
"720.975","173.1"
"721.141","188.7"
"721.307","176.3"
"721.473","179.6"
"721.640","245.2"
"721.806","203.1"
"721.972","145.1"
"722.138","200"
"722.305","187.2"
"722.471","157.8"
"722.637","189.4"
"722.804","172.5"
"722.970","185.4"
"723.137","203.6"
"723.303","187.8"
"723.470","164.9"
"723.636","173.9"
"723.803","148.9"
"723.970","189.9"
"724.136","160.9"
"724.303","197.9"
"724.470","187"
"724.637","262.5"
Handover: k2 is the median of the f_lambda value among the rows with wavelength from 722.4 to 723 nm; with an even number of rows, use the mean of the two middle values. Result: 179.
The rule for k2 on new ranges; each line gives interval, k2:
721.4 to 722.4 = 194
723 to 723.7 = 181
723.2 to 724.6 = 180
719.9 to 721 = 188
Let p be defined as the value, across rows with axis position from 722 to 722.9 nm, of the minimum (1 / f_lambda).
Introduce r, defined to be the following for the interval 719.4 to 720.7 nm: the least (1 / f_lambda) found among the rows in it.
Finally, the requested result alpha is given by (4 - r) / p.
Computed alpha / 799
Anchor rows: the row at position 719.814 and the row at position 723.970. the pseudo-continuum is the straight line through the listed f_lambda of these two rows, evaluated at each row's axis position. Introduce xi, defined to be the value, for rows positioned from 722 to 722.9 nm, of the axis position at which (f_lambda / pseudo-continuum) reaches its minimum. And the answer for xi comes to 722.471 nm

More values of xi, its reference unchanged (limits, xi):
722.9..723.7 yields 723.470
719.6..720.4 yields 719.980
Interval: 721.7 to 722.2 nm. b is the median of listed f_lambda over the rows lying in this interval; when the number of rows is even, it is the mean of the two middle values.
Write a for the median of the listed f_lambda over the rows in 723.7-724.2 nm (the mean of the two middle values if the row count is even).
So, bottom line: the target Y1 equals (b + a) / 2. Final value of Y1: 180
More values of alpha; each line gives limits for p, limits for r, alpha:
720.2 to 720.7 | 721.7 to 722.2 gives 947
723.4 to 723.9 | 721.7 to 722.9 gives 695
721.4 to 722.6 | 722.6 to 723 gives 980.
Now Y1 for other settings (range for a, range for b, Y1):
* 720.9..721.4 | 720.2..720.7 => 189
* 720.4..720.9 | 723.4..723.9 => 176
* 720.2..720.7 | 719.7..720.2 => 200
